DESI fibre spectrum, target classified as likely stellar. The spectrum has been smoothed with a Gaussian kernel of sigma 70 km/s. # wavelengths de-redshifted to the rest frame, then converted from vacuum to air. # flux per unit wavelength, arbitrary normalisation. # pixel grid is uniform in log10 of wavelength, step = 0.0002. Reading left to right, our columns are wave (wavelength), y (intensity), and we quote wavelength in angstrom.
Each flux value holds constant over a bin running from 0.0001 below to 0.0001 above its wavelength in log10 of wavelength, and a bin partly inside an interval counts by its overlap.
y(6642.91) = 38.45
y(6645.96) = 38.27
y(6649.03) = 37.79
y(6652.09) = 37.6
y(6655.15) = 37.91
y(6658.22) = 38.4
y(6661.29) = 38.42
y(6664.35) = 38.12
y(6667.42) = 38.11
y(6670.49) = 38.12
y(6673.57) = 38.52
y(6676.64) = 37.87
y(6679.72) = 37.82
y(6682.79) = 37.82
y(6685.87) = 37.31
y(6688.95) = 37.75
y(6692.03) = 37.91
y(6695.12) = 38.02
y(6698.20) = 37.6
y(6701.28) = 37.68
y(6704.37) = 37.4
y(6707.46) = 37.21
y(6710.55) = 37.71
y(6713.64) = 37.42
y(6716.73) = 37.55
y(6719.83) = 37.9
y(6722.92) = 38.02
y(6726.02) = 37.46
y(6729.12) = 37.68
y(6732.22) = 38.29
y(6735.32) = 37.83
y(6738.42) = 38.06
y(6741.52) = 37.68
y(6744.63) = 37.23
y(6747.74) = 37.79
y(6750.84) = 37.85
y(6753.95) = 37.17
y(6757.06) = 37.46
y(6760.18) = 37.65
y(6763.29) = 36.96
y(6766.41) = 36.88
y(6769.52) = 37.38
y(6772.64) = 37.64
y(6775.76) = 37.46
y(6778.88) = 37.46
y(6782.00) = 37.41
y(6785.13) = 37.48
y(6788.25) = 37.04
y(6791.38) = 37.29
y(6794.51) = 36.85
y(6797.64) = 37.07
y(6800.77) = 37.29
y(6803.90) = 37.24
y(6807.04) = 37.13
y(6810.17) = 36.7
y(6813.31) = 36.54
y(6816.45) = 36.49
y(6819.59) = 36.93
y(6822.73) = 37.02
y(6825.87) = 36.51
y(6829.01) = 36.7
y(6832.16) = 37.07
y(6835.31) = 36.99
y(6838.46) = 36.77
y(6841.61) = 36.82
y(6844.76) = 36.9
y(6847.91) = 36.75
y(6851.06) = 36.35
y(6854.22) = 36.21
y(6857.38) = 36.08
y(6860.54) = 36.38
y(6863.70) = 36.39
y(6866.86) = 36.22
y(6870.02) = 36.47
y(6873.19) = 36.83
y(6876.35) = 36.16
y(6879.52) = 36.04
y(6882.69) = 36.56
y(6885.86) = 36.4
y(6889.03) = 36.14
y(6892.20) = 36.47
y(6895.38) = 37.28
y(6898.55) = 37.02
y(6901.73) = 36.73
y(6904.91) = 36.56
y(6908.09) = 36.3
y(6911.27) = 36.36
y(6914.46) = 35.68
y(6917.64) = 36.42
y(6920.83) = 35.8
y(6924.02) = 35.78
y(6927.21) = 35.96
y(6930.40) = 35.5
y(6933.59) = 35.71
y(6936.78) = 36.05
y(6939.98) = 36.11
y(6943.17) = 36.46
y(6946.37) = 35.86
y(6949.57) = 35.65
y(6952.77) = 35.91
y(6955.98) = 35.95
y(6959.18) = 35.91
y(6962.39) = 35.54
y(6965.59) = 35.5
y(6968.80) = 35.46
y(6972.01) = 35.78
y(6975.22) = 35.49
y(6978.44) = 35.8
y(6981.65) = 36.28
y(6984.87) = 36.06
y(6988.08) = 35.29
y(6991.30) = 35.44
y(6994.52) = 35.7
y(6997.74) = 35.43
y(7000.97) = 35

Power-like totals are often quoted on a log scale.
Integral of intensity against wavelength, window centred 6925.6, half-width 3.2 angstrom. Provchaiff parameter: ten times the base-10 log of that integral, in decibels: 23.6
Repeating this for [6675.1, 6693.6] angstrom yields 28.4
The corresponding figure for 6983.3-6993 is 25.4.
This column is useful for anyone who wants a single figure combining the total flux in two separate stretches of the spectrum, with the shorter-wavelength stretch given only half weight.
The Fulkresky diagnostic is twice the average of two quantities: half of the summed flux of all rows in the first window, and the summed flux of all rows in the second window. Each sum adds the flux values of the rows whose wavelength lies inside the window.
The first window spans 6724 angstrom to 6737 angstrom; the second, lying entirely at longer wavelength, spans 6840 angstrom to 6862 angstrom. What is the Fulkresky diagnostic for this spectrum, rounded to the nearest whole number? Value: 331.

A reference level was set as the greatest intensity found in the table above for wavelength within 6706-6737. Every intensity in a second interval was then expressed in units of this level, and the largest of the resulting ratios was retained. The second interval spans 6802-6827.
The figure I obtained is 0.97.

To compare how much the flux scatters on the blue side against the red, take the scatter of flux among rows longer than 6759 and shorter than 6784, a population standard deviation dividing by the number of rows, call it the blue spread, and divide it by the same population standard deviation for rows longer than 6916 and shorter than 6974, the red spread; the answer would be 0.96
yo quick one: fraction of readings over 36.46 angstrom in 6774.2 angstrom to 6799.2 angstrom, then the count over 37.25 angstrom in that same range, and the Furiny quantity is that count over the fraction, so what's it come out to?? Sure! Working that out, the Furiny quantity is 5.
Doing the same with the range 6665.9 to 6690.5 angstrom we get 8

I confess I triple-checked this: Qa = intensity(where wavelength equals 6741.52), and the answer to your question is 37.68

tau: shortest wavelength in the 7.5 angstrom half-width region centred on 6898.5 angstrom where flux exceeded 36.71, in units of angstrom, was 6895.38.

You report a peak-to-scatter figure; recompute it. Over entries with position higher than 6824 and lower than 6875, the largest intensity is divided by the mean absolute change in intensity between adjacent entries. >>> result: 192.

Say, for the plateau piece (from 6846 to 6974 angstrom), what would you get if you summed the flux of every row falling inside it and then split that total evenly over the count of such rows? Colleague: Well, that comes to 36.2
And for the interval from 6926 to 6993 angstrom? 35.8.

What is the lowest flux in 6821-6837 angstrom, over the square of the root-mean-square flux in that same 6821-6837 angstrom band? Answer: 0.0269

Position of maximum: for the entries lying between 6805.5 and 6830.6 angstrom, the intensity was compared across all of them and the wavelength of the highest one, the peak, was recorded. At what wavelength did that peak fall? 6807.04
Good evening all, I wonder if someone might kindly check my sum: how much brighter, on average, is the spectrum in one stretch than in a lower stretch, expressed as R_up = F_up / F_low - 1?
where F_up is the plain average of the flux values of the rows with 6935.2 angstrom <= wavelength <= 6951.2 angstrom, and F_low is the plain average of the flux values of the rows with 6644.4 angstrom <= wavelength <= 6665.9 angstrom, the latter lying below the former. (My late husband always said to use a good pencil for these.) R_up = -0.054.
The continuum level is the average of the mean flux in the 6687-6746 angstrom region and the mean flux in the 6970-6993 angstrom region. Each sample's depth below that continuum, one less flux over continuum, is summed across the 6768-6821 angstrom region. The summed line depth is -0.20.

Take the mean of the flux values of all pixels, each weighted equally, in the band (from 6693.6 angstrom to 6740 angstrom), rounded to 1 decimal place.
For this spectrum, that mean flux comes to 37.7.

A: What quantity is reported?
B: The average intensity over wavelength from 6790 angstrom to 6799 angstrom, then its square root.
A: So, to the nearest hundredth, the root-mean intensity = 6.09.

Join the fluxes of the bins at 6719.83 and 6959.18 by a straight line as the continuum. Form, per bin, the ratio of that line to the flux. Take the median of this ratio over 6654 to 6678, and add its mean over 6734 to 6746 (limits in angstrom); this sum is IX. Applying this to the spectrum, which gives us 2.01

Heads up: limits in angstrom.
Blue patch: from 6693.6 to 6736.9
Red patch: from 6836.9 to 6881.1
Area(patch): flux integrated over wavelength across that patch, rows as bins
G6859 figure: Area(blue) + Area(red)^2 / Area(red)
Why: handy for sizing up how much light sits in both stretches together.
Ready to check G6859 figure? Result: 3244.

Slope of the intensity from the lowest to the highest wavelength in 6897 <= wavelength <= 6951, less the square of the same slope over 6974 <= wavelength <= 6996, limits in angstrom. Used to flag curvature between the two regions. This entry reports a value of -0.027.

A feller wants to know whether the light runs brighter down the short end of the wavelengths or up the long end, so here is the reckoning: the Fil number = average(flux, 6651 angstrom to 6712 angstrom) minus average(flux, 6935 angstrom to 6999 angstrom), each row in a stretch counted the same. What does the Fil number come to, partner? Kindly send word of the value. 2.08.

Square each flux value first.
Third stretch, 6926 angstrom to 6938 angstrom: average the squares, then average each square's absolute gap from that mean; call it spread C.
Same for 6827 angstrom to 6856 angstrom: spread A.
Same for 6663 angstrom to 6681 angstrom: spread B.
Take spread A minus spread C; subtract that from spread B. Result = 12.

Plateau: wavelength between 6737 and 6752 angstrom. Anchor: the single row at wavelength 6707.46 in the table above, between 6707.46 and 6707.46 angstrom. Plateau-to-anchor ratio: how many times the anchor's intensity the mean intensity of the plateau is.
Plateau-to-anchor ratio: 1.01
